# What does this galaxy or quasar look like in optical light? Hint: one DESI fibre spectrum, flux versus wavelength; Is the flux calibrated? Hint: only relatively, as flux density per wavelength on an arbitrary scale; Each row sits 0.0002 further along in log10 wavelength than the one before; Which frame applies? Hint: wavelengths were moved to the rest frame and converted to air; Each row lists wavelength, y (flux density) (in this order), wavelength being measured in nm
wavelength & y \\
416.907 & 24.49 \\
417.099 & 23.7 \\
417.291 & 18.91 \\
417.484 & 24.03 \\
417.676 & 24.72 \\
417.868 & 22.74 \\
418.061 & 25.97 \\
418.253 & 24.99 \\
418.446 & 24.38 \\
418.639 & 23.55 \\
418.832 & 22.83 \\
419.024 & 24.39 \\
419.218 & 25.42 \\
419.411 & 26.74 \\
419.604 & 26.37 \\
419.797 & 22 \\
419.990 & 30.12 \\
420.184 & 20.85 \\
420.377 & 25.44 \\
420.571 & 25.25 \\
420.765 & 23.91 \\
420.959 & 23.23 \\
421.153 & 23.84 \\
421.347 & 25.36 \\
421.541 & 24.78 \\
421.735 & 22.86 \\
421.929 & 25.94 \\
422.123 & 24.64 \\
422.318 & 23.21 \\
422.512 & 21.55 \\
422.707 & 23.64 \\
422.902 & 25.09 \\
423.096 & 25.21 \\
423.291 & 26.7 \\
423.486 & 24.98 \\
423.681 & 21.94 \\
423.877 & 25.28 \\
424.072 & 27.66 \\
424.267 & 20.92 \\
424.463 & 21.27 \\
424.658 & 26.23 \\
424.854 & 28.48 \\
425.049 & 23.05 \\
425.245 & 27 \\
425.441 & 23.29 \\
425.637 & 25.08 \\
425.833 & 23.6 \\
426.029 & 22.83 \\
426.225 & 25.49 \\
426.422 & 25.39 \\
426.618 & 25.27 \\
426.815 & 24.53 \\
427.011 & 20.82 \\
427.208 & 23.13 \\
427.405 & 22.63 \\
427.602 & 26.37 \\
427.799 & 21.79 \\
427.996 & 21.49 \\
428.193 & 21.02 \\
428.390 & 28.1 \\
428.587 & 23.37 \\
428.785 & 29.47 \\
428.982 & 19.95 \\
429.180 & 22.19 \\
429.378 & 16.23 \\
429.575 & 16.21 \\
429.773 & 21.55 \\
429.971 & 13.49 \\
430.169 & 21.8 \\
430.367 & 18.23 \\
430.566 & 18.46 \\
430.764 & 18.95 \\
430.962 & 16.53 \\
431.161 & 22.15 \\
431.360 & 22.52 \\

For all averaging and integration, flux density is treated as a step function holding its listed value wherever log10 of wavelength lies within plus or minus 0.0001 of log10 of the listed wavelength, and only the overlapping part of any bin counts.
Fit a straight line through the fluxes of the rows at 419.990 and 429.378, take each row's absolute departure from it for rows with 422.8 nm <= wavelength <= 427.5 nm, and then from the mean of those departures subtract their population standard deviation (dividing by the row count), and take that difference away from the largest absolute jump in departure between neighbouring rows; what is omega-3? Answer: 4.1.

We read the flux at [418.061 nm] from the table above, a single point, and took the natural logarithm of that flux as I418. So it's 3.26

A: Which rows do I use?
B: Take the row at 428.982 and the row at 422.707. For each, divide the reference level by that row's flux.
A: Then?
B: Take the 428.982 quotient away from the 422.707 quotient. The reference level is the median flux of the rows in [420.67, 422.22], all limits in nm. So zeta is -0.19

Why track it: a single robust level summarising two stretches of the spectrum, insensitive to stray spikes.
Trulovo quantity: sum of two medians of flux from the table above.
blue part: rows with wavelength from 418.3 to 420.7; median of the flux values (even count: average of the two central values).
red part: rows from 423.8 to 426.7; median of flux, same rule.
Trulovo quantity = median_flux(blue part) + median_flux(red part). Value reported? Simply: 50.1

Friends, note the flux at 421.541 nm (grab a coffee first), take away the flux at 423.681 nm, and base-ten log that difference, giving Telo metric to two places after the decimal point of 0.45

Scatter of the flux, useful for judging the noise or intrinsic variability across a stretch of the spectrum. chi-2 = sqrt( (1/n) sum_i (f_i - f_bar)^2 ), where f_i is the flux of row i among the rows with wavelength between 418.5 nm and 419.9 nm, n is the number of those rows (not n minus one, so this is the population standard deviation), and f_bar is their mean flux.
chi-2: 1.7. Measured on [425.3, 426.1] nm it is 0.8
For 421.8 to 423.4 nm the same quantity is 1.5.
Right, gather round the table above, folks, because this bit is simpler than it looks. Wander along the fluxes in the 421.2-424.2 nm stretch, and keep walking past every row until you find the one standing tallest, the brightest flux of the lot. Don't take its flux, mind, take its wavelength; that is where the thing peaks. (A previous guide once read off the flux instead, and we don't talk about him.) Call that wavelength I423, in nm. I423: 424.072 nm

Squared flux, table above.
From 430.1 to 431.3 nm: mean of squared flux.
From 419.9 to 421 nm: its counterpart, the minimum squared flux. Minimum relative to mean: 1.1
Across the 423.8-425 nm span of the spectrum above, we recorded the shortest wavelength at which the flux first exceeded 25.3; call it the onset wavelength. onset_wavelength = 424.072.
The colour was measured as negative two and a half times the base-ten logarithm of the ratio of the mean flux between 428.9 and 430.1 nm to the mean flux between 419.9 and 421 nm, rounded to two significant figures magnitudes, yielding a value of 0.33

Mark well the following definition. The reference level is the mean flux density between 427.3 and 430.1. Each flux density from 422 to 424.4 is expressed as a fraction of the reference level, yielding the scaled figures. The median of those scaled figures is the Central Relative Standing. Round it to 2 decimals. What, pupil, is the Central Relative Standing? 1.14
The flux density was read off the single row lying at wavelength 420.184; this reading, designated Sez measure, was 20.85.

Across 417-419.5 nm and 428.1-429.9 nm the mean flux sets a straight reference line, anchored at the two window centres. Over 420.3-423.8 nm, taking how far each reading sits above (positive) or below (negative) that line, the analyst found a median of 1.4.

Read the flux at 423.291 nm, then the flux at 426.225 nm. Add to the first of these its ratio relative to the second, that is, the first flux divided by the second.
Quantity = 27.7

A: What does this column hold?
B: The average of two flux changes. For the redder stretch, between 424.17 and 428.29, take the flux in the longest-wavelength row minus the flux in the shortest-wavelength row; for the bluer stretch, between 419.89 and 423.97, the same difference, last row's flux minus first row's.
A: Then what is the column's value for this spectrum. -2.4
